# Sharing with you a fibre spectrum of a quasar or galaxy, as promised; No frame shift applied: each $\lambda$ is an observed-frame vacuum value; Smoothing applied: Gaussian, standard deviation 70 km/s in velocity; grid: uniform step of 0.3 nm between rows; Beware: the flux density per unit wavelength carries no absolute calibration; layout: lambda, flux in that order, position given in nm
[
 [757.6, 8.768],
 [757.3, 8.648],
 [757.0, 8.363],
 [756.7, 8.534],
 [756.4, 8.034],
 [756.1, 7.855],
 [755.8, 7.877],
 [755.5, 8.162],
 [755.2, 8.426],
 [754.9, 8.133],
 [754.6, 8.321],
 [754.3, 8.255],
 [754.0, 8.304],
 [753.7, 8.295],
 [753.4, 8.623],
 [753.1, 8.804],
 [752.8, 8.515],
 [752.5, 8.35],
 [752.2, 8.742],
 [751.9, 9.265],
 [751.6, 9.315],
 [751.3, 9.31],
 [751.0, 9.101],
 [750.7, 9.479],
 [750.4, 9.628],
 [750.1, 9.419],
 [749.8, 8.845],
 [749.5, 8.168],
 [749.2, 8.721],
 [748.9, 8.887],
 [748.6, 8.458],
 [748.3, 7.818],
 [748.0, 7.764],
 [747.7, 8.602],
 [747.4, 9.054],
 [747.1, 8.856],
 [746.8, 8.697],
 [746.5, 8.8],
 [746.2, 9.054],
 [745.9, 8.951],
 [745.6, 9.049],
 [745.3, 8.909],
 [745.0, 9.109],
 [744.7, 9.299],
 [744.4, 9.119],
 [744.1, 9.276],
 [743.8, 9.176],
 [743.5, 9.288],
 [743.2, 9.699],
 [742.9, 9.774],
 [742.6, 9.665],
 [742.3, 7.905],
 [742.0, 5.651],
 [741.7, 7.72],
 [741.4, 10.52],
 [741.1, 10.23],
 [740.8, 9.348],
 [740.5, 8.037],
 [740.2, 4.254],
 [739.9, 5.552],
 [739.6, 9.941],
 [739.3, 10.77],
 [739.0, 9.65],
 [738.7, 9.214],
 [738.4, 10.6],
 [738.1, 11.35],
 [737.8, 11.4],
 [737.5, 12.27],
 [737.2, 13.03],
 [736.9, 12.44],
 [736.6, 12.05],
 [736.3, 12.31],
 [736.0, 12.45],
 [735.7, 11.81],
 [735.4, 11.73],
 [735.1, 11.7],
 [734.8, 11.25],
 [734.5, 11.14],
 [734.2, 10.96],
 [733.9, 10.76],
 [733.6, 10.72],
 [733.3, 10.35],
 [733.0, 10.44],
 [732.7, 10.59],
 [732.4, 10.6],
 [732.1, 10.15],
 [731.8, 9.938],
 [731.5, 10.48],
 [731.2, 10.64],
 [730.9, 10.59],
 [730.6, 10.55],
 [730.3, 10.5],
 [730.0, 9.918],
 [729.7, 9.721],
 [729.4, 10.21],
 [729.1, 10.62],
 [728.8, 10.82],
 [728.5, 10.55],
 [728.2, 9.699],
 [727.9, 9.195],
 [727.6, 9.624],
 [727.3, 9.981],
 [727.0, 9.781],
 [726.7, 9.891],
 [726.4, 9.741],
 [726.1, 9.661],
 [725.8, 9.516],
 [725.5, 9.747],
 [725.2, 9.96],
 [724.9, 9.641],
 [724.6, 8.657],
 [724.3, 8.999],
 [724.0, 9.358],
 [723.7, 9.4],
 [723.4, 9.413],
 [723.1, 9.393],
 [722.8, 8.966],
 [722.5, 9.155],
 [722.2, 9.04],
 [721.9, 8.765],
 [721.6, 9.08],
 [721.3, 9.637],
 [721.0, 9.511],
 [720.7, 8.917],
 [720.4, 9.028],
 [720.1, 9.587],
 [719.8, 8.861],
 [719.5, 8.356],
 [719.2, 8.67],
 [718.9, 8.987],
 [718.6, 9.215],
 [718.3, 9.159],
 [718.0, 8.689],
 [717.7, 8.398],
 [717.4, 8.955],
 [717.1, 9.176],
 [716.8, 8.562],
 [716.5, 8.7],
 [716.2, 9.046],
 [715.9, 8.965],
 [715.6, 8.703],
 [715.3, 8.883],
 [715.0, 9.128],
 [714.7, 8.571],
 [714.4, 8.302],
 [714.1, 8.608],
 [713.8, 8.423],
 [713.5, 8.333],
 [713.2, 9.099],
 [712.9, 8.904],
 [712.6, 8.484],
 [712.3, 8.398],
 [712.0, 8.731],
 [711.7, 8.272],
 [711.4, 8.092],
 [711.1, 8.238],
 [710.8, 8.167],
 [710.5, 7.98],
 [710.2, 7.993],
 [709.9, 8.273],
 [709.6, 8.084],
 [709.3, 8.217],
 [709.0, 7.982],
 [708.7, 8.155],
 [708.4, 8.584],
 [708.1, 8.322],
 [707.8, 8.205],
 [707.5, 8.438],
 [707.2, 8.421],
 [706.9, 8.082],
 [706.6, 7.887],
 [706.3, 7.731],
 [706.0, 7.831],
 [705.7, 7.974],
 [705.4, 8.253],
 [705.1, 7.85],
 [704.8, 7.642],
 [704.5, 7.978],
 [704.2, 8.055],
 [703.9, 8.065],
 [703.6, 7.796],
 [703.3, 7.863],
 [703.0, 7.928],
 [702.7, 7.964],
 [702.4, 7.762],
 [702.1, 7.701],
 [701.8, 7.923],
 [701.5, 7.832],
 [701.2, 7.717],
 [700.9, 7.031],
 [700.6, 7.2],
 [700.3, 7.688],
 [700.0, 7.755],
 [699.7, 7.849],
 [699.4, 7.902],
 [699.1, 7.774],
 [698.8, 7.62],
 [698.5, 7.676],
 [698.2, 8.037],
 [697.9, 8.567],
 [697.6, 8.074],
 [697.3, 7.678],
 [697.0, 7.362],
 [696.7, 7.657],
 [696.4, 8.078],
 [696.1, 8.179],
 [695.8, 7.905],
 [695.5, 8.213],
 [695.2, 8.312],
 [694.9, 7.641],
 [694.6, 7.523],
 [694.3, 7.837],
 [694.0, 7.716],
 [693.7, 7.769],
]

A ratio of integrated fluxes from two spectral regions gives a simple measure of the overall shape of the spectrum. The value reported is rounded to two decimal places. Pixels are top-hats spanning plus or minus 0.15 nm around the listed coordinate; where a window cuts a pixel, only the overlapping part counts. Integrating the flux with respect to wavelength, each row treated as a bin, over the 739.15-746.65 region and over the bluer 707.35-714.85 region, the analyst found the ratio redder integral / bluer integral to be 1.05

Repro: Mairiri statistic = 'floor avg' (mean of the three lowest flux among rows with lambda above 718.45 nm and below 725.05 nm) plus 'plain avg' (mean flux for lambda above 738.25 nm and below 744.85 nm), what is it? 17.4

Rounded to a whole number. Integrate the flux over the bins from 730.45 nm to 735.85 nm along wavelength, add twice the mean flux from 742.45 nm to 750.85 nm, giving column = 76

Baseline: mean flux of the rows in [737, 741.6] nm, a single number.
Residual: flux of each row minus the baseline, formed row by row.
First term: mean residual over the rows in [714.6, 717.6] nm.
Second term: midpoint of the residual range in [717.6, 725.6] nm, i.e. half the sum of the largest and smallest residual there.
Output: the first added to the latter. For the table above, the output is -1.5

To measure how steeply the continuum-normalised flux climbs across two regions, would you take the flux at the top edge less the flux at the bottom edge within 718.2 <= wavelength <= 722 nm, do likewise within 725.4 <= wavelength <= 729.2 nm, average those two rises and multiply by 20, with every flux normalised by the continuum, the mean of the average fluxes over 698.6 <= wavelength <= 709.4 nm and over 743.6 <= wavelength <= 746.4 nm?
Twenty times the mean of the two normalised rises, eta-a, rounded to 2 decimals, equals 0.56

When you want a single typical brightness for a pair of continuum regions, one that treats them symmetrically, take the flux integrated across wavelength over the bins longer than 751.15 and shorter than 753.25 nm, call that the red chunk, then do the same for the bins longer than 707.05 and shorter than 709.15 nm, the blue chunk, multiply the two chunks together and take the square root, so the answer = 18.1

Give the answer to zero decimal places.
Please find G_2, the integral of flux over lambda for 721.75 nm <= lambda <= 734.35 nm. 125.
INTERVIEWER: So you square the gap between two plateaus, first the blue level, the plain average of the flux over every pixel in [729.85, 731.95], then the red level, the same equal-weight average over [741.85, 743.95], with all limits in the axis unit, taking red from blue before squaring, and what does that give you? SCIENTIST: 2.7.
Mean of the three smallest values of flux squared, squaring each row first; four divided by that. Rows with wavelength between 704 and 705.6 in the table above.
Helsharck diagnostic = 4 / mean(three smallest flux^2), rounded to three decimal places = 0.065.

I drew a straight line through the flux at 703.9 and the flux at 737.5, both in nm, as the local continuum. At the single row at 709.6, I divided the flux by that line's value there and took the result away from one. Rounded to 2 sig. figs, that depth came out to 0.079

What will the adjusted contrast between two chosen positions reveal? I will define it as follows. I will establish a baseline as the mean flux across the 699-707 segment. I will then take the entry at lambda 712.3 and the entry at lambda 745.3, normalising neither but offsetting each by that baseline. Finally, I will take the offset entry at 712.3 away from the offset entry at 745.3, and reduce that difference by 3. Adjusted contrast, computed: -2.5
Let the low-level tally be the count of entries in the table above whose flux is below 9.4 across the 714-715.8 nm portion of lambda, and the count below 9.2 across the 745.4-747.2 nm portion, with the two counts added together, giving 12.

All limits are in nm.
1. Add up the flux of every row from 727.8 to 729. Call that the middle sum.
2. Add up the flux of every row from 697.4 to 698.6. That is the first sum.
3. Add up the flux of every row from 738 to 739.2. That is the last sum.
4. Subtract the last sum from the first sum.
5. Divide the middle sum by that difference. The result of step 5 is -5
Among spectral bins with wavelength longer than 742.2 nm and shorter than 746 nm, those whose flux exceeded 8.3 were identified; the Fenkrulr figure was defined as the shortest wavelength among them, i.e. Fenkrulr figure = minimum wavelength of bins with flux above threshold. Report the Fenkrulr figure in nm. 742.6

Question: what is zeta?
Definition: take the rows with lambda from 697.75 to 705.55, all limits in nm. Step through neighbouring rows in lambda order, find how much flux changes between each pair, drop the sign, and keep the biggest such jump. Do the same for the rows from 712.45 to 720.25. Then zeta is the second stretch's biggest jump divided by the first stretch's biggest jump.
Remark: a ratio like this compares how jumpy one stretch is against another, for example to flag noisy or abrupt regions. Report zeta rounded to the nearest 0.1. 1.1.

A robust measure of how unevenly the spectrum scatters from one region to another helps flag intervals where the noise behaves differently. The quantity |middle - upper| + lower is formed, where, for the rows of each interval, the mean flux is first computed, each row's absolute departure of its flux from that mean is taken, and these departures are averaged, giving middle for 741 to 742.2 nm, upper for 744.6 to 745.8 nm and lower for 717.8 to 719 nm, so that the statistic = 1.91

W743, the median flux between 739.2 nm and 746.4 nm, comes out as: 9.1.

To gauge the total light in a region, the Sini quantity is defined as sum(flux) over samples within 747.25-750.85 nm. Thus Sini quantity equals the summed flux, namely 105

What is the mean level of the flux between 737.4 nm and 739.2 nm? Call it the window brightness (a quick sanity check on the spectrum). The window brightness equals 10.7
